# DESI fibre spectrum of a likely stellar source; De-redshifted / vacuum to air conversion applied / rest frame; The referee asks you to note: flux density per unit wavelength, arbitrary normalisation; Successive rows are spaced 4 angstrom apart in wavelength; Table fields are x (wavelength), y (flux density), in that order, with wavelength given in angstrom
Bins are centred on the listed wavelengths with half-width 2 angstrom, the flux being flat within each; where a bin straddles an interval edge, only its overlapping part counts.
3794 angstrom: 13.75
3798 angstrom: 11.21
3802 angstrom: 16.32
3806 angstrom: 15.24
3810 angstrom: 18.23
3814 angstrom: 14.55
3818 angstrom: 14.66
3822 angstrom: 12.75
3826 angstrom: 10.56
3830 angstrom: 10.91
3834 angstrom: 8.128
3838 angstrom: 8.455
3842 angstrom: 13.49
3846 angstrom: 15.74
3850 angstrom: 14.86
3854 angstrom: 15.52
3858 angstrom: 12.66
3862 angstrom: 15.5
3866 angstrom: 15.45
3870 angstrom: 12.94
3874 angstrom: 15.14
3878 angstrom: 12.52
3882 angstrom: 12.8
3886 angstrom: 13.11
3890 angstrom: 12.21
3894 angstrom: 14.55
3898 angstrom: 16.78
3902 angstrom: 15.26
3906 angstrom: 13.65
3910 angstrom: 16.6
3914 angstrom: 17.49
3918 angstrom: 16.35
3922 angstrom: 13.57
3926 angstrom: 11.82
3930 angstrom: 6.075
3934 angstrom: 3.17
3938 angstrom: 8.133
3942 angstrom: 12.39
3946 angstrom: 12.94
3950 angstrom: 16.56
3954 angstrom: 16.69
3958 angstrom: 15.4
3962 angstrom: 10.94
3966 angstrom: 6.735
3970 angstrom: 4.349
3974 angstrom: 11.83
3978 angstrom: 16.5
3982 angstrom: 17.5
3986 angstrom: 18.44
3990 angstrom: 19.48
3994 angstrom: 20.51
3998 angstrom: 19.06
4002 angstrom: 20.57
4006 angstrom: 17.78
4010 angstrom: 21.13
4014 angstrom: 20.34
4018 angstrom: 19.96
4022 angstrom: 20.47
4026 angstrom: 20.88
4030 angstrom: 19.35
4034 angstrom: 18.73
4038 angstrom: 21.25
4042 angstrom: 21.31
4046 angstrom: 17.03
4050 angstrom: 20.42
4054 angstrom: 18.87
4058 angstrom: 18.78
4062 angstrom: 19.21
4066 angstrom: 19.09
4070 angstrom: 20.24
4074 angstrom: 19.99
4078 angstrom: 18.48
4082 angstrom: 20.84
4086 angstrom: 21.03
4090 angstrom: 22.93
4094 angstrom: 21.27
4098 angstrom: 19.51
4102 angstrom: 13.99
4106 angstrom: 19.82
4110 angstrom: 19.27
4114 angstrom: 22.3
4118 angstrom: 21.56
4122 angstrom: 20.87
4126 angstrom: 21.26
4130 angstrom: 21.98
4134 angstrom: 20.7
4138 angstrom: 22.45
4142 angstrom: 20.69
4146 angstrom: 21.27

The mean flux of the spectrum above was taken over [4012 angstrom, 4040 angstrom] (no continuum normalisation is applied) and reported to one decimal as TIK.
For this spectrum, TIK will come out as 20.1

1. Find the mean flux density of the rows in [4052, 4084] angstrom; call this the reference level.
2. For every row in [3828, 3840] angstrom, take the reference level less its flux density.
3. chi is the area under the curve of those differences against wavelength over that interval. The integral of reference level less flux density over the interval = 123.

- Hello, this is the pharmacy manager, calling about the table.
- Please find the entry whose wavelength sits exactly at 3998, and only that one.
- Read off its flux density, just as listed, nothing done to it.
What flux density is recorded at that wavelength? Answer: 19.06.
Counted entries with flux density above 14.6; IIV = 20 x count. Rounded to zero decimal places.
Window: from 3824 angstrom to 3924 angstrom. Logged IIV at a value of 220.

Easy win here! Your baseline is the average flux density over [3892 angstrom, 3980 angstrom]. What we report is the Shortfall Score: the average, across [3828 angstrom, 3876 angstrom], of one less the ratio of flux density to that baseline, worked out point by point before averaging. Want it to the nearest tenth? 0.0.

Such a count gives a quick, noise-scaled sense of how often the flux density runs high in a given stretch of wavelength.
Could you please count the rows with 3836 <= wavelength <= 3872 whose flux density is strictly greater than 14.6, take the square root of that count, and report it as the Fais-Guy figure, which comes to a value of 2.2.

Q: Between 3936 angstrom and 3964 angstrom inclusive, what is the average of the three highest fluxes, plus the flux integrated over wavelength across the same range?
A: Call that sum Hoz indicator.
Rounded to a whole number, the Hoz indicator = 388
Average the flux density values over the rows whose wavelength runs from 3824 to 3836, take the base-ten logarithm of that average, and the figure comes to 0.99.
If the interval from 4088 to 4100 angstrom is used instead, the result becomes 1.33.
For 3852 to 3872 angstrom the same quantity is 1.16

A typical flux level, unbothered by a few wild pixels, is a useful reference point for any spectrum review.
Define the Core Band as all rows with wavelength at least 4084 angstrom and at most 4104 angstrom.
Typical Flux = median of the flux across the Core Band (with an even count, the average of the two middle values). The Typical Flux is 21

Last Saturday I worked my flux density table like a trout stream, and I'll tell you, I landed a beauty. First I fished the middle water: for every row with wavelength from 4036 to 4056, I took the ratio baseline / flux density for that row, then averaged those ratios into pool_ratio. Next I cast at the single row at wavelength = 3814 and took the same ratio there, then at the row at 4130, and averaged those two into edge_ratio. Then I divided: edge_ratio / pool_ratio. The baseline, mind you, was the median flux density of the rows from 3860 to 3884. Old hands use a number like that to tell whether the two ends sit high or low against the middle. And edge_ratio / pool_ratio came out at 1.12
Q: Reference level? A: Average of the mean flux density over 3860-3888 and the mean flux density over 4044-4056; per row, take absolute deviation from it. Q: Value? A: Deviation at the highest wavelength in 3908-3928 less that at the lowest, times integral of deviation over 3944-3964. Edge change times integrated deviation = 176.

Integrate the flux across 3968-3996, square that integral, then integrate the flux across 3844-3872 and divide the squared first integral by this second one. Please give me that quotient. 460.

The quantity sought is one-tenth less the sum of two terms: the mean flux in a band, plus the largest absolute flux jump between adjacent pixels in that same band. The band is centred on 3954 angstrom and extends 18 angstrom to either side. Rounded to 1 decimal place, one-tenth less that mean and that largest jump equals -15.9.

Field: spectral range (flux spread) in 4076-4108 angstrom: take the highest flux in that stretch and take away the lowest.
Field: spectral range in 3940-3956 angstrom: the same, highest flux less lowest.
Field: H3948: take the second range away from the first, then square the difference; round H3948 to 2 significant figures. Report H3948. 22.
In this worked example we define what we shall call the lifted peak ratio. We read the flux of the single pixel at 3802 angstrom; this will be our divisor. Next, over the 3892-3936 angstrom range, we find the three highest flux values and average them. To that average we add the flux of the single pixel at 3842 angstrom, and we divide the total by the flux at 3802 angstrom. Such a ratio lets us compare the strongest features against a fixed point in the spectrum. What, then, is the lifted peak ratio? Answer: 1.9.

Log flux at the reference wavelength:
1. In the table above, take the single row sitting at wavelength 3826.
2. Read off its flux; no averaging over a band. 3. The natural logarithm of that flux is 2.36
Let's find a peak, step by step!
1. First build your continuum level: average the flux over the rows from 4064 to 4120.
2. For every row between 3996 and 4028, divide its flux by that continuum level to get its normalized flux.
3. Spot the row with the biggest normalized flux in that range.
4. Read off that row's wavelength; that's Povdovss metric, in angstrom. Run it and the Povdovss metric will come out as 4010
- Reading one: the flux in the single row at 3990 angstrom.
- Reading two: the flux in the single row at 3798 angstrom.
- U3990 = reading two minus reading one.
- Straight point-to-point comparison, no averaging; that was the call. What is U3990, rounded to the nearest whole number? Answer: -8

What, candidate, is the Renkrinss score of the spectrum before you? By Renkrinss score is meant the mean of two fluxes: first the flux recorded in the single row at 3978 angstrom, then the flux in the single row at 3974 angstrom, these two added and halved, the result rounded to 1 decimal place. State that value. 14.2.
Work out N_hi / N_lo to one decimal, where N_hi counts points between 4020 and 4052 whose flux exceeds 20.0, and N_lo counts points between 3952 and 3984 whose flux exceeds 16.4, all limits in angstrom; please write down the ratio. 1.7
